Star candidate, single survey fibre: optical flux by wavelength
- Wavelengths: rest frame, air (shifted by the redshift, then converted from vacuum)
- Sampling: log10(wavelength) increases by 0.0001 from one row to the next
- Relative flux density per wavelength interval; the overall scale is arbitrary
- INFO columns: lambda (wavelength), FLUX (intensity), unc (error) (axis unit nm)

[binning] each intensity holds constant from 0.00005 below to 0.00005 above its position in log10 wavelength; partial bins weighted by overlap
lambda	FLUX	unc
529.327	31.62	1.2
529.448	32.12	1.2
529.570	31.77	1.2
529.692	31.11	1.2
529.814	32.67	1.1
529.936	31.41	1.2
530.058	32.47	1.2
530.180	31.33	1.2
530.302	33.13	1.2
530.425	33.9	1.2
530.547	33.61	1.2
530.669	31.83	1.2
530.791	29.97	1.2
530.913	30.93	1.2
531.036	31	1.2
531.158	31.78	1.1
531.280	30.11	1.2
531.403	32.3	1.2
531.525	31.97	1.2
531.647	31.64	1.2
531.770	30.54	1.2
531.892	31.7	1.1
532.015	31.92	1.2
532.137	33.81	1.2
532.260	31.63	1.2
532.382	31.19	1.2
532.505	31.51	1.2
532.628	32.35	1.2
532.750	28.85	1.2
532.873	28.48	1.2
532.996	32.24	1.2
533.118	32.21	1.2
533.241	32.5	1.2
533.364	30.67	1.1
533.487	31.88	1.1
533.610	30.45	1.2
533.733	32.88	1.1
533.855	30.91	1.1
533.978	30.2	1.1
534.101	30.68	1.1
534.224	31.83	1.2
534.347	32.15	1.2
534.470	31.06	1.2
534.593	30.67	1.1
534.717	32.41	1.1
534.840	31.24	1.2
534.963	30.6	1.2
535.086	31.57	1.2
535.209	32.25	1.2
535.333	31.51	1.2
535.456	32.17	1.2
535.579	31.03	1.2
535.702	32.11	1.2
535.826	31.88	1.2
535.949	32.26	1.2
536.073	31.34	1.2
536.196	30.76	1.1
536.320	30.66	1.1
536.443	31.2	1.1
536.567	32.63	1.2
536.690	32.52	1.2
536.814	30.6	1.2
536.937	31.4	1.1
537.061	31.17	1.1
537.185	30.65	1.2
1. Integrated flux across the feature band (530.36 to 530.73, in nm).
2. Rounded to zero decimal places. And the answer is 12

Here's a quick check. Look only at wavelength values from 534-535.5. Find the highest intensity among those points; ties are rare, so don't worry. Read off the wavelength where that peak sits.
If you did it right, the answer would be 534.717 nm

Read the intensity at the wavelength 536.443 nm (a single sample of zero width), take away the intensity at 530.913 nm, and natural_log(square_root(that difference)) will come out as -0.65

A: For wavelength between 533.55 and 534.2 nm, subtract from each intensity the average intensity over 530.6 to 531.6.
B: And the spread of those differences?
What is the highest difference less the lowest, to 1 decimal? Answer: 2.7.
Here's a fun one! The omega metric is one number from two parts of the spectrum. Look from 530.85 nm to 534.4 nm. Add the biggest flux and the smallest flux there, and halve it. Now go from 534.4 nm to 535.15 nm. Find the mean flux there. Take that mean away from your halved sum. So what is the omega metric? -0.1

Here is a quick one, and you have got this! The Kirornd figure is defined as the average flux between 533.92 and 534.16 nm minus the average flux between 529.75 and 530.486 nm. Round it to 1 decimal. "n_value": -2.0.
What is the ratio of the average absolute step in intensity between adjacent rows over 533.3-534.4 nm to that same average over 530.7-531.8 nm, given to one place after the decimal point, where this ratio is 1.3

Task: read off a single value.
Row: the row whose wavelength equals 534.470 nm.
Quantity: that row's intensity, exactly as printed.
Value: 31.06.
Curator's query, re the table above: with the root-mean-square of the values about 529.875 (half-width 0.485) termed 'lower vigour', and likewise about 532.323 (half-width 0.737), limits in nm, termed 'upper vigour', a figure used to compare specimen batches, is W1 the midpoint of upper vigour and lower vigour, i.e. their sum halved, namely 31.7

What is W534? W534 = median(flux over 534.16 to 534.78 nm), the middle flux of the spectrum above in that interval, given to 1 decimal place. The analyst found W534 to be 31.8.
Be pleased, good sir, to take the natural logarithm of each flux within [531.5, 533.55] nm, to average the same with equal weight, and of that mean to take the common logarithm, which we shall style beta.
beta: 0.538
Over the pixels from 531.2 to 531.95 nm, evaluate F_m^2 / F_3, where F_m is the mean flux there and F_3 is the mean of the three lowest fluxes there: 32.0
